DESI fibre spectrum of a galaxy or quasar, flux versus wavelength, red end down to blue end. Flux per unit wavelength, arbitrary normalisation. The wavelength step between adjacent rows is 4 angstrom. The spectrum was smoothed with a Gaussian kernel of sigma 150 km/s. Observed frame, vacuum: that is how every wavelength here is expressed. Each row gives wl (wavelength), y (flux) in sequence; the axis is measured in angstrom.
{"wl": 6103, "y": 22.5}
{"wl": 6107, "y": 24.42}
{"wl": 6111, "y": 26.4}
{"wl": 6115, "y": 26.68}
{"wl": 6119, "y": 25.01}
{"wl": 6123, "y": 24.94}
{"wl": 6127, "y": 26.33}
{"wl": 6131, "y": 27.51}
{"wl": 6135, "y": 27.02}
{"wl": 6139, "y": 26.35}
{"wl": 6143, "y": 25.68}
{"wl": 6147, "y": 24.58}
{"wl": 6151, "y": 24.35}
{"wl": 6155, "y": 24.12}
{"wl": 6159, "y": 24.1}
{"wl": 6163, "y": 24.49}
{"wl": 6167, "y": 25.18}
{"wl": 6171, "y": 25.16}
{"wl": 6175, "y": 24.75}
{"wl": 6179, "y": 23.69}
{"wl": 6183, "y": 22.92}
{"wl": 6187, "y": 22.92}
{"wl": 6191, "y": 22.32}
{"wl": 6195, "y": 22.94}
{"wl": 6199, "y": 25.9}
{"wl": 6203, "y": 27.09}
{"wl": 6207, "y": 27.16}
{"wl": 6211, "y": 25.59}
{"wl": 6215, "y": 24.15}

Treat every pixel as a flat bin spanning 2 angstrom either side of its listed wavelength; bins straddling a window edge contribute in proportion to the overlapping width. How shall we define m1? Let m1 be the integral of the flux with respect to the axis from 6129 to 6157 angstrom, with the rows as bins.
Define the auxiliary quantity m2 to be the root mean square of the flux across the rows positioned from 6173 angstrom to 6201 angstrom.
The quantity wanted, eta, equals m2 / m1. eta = 0.0329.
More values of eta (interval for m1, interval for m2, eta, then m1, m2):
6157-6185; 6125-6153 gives 0.0382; 681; 26.0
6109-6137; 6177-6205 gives 0.0327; 736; 24.0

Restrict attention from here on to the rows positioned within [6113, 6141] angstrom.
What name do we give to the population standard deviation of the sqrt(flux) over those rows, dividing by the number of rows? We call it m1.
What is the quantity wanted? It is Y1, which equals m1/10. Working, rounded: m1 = 0.088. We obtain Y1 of 0.0088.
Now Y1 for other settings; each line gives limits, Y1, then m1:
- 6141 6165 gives 0.0053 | 0.053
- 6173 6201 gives 0.0119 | 0.119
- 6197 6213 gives 0.0068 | 0.068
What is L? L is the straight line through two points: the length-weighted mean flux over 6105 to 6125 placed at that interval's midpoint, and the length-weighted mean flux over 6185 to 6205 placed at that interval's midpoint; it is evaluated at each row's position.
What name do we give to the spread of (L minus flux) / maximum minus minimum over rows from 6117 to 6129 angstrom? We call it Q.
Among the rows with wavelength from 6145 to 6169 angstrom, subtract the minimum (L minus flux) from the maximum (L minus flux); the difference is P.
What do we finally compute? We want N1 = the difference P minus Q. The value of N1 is -0.2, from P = 1.25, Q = 1.5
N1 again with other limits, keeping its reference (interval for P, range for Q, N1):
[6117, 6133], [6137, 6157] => 0.7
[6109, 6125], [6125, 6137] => 0.4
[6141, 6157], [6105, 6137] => -2.1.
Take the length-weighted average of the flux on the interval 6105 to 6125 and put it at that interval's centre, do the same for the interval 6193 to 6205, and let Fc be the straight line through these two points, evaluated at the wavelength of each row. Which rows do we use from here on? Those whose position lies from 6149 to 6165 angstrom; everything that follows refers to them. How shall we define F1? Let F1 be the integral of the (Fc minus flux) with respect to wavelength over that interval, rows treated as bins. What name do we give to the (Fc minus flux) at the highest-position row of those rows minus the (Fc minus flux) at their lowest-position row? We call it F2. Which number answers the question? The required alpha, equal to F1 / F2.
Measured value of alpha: -110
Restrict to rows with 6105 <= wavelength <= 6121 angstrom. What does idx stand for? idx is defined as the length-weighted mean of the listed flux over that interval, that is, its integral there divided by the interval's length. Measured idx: 25.6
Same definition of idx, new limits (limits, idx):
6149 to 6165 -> 24.3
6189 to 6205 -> 24.6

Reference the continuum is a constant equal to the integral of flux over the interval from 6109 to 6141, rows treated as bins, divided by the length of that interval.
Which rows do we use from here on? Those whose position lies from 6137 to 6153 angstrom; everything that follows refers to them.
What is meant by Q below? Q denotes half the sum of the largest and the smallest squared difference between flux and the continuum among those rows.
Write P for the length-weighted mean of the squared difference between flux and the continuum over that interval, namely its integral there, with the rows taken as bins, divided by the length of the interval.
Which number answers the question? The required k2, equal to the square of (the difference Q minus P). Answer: 0.01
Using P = 1.7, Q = 1.9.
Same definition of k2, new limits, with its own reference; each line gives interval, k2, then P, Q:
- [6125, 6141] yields 0.06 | 0.5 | 0.8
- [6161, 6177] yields 0.04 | 2.0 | 2.2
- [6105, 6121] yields 0.18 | 1.3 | 1.7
